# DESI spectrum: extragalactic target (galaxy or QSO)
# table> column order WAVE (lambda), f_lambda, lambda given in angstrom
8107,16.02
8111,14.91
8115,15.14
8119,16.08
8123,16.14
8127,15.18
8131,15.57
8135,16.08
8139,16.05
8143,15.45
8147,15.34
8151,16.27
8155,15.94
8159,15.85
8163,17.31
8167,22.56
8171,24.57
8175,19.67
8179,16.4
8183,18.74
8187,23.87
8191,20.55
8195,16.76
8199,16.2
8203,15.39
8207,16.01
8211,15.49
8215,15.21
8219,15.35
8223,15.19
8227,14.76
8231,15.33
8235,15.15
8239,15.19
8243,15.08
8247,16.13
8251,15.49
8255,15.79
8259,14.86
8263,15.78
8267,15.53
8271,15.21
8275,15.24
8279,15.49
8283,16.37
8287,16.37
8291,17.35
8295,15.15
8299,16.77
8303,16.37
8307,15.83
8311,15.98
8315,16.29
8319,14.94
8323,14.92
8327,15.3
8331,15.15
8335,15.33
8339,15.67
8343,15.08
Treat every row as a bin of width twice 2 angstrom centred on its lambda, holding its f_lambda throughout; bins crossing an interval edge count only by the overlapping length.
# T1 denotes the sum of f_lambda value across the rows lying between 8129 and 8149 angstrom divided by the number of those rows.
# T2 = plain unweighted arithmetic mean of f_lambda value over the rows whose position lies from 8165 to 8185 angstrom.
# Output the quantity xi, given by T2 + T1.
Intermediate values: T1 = 15.7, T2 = 20.4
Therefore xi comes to 36.1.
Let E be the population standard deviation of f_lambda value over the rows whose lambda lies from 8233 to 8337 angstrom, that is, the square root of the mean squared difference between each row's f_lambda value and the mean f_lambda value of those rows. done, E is 0.6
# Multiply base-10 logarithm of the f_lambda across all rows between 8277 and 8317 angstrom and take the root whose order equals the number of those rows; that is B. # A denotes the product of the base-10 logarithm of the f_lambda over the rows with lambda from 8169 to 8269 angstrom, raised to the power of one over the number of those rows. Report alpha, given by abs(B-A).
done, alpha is 0.009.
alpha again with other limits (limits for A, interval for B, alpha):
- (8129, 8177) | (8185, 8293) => 0.033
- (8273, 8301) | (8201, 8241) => 0.022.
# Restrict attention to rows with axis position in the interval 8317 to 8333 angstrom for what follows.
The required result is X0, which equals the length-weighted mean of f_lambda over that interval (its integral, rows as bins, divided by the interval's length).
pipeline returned 15.1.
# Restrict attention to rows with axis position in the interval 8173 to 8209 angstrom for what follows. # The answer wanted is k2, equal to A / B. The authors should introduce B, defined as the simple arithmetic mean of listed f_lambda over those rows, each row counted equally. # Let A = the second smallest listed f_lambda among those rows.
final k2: 0.88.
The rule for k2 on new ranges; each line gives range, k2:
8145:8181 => 0.87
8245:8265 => 0.99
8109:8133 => 0.98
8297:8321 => 0.99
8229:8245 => 1.00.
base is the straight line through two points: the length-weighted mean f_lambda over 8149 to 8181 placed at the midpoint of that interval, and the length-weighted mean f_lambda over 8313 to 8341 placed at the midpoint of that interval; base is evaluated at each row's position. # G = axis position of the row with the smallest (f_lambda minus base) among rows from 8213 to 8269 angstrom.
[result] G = 8227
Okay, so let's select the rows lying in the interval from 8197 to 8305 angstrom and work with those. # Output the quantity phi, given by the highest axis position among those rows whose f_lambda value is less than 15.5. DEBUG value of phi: 8295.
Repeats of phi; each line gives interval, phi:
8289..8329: 8327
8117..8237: 8235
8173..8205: 8203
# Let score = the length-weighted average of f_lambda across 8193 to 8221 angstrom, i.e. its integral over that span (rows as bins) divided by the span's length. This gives 15.77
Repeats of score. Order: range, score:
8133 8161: 15.85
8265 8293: 15.94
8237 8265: 15.47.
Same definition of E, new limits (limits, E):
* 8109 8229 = 2.6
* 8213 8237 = 0.2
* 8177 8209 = 2.7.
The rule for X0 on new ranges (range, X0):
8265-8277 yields 15.3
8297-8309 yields 16.3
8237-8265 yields 15.5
